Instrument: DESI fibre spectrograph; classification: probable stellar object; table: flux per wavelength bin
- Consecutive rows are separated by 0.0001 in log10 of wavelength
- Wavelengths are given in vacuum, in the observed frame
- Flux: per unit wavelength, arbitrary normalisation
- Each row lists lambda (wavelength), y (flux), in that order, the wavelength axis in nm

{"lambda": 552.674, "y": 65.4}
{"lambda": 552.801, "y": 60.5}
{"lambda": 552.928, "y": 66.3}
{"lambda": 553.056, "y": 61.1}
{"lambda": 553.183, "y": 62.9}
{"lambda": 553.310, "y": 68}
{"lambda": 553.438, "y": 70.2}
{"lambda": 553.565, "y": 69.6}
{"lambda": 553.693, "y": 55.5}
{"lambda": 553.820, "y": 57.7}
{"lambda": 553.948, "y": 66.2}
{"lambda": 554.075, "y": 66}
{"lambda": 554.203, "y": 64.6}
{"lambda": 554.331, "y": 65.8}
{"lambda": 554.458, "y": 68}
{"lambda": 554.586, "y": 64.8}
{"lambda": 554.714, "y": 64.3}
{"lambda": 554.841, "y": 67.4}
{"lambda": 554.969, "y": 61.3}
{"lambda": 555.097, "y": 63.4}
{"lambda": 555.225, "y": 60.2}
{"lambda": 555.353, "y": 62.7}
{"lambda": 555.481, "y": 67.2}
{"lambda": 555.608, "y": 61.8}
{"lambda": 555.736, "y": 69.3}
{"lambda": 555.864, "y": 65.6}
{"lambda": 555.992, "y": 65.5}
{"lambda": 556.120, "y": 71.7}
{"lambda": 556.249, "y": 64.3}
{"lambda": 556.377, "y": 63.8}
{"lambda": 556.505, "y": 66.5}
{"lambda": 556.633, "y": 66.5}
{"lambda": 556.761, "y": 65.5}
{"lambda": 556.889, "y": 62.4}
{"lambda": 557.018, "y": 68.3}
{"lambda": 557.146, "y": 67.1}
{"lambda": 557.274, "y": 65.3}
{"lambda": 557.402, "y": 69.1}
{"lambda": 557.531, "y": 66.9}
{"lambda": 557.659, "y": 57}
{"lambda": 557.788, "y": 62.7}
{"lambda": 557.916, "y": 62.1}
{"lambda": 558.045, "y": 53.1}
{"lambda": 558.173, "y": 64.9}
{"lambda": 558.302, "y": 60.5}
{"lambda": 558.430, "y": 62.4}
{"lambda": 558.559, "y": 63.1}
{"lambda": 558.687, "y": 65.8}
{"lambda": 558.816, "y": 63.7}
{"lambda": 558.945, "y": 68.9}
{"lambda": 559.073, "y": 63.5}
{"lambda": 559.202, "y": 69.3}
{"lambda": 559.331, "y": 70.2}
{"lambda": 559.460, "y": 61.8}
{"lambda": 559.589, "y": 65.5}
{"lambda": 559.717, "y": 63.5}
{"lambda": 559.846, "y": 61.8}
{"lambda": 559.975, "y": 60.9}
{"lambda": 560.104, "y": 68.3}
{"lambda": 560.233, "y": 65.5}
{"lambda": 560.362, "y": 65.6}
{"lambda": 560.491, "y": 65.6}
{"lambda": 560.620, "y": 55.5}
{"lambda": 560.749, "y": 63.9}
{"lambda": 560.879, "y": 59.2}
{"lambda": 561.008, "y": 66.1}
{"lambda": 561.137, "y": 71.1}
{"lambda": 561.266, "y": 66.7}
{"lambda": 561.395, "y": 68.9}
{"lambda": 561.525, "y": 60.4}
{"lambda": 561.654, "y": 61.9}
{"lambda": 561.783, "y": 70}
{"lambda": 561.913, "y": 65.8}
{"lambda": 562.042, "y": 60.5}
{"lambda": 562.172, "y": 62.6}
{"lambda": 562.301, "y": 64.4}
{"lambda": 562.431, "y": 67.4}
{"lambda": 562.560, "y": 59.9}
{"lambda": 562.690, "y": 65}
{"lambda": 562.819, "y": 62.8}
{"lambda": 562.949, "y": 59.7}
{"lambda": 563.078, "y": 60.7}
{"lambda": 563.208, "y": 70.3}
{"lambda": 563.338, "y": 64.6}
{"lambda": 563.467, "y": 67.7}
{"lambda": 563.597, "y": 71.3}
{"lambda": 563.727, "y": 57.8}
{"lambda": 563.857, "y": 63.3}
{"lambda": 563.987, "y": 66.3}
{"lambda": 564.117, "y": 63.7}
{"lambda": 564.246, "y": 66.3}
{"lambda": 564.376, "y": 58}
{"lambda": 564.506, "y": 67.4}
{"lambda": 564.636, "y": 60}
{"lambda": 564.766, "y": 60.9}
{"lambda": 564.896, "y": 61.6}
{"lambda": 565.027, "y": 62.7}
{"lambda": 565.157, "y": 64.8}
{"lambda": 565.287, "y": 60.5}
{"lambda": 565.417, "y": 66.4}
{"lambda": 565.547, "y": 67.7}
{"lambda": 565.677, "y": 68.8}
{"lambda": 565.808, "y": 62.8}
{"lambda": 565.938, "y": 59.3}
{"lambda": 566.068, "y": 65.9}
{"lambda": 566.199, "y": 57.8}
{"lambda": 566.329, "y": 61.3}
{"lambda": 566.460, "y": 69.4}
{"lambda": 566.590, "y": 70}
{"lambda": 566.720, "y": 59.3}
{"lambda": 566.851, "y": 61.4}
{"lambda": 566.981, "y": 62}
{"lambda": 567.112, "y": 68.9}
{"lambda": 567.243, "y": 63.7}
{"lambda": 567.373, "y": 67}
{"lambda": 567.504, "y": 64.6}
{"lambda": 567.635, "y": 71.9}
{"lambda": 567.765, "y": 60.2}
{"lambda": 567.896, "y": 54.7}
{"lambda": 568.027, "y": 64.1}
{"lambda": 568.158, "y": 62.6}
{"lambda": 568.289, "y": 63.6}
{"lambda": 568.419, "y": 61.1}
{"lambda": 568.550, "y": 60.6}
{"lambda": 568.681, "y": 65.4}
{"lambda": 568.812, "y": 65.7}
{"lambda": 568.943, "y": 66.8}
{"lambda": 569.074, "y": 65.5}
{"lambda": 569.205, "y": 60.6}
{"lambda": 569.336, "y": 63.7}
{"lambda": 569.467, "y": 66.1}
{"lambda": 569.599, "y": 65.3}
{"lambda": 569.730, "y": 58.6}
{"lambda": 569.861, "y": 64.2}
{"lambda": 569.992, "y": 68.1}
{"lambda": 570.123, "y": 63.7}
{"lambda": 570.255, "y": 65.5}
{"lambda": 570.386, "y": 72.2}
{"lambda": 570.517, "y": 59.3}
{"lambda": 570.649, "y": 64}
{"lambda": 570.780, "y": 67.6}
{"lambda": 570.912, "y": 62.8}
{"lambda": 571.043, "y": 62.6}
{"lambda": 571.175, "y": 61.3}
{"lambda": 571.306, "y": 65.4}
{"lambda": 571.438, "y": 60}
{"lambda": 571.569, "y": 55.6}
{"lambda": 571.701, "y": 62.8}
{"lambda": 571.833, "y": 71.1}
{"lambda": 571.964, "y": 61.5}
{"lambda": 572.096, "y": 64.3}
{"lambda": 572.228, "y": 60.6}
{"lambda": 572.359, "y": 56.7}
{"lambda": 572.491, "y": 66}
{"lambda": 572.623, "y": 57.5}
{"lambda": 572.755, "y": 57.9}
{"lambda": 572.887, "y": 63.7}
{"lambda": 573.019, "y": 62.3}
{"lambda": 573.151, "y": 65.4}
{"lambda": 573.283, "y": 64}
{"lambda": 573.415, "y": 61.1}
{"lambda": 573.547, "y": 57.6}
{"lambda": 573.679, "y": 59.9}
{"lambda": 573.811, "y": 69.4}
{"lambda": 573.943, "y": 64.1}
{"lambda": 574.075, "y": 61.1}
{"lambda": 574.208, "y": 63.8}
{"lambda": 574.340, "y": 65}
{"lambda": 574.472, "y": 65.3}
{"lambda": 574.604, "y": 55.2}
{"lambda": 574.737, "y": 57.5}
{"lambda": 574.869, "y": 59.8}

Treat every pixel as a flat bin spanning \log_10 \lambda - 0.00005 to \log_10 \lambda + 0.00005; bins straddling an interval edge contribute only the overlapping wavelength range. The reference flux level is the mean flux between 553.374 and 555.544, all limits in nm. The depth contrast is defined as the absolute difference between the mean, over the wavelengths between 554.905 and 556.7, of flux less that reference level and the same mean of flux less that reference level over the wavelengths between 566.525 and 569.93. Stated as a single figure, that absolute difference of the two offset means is 1.23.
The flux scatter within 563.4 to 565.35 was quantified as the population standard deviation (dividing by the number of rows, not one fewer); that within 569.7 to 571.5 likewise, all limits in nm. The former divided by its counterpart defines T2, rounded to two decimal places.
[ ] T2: 1.04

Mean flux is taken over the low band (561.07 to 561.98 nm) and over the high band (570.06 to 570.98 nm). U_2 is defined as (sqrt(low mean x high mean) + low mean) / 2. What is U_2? 66.1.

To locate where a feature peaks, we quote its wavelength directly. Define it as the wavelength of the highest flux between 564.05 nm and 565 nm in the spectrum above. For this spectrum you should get 564.506 nm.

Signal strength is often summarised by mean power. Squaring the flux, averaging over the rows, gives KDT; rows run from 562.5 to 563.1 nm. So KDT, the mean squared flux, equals 3801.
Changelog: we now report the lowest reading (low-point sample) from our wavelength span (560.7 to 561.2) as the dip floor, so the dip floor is 59.2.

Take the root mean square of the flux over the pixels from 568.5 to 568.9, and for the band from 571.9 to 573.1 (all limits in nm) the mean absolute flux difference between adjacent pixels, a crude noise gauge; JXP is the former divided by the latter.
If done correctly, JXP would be 14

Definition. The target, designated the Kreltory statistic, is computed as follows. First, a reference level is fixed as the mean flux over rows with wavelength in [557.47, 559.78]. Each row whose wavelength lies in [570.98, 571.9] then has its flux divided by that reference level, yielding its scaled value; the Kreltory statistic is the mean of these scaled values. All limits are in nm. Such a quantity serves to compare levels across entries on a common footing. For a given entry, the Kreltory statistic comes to 0.99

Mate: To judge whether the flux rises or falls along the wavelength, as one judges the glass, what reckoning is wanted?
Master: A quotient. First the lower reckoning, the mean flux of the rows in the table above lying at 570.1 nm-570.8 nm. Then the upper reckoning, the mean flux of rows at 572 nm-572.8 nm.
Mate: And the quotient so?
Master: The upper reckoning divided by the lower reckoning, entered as 0.93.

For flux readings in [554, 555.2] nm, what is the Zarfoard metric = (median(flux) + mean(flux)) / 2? 64.9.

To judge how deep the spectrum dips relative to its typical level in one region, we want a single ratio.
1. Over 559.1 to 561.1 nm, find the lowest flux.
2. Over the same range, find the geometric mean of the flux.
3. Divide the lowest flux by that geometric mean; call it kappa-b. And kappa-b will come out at 0.866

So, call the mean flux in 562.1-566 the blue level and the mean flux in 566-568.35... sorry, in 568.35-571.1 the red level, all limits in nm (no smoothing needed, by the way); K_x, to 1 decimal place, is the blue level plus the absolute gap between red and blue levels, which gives 64.3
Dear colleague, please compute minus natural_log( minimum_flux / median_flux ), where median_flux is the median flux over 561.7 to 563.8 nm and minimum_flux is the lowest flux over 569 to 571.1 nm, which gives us 0.096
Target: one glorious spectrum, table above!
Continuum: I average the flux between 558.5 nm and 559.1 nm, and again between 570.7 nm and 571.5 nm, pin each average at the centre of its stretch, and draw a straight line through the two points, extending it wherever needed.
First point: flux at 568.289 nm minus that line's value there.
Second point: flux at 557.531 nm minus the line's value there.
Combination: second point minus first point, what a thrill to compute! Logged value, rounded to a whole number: 2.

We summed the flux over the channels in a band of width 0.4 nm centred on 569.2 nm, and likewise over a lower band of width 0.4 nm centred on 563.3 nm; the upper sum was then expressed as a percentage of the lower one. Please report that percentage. 93.7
